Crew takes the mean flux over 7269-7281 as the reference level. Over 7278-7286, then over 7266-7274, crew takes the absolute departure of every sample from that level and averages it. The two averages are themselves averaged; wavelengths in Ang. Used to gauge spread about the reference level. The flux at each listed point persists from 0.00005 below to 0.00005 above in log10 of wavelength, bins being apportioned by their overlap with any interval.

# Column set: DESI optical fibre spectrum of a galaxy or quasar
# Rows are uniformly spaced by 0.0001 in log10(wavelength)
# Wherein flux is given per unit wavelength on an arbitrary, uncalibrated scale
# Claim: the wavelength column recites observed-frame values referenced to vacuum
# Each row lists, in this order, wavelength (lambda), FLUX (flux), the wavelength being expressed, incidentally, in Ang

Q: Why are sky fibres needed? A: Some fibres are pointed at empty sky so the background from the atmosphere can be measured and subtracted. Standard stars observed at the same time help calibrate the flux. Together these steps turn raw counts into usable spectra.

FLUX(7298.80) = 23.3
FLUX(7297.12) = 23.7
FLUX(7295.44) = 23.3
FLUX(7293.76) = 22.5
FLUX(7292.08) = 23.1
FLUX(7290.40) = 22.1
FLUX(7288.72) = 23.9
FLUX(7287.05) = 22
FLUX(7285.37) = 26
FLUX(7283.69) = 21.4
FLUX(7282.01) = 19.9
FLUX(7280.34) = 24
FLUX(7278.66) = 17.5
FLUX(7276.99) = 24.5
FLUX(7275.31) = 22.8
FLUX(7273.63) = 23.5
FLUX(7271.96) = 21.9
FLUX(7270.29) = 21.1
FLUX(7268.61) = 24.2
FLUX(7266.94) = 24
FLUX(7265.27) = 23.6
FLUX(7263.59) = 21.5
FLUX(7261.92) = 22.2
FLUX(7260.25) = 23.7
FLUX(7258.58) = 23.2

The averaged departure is 2.0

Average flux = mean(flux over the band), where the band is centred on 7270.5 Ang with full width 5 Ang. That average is 22.4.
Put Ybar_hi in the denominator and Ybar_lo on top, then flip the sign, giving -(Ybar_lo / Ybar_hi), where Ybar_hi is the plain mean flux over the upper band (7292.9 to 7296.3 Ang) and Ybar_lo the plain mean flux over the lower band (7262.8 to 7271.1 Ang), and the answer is -1.00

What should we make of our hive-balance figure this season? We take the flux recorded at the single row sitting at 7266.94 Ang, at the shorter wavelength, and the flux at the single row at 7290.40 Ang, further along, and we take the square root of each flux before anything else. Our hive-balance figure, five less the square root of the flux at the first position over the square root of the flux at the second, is 3.96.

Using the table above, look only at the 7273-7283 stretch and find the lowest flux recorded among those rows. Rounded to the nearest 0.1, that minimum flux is 17.5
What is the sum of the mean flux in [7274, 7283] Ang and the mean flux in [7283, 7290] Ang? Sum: 45.1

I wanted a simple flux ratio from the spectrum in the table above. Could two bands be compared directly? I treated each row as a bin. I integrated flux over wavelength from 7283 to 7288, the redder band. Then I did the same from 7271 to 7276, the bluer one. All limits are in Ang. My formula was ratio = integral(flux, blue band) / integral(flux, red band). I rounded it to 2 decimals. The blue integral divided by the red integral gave 0.98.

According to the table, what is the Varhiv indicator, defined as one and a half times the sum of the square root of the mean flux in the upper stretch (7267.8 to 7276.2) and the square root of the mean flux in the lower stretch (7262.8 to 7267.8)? 14.3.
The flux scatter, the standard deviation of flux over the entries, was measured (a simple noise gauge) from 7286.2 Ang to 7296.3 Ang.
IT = 0.7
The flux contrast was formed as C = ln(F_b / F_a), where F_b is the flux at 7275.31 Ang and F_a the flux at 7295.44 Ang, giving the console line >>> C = -0.02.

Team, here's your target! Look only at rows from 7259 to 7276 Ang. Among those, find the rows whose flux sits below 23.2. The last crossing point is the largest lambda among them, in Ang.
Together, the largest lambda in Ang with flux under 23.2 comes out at 7275.31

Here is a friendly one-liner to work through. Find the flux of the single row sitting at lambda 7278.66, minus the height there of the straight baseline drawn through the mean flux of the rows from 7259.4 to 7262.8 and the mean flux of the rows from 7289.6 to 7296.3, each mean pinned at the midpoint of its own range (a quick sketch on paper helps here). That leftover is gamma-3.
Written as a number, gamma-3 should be -5.3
